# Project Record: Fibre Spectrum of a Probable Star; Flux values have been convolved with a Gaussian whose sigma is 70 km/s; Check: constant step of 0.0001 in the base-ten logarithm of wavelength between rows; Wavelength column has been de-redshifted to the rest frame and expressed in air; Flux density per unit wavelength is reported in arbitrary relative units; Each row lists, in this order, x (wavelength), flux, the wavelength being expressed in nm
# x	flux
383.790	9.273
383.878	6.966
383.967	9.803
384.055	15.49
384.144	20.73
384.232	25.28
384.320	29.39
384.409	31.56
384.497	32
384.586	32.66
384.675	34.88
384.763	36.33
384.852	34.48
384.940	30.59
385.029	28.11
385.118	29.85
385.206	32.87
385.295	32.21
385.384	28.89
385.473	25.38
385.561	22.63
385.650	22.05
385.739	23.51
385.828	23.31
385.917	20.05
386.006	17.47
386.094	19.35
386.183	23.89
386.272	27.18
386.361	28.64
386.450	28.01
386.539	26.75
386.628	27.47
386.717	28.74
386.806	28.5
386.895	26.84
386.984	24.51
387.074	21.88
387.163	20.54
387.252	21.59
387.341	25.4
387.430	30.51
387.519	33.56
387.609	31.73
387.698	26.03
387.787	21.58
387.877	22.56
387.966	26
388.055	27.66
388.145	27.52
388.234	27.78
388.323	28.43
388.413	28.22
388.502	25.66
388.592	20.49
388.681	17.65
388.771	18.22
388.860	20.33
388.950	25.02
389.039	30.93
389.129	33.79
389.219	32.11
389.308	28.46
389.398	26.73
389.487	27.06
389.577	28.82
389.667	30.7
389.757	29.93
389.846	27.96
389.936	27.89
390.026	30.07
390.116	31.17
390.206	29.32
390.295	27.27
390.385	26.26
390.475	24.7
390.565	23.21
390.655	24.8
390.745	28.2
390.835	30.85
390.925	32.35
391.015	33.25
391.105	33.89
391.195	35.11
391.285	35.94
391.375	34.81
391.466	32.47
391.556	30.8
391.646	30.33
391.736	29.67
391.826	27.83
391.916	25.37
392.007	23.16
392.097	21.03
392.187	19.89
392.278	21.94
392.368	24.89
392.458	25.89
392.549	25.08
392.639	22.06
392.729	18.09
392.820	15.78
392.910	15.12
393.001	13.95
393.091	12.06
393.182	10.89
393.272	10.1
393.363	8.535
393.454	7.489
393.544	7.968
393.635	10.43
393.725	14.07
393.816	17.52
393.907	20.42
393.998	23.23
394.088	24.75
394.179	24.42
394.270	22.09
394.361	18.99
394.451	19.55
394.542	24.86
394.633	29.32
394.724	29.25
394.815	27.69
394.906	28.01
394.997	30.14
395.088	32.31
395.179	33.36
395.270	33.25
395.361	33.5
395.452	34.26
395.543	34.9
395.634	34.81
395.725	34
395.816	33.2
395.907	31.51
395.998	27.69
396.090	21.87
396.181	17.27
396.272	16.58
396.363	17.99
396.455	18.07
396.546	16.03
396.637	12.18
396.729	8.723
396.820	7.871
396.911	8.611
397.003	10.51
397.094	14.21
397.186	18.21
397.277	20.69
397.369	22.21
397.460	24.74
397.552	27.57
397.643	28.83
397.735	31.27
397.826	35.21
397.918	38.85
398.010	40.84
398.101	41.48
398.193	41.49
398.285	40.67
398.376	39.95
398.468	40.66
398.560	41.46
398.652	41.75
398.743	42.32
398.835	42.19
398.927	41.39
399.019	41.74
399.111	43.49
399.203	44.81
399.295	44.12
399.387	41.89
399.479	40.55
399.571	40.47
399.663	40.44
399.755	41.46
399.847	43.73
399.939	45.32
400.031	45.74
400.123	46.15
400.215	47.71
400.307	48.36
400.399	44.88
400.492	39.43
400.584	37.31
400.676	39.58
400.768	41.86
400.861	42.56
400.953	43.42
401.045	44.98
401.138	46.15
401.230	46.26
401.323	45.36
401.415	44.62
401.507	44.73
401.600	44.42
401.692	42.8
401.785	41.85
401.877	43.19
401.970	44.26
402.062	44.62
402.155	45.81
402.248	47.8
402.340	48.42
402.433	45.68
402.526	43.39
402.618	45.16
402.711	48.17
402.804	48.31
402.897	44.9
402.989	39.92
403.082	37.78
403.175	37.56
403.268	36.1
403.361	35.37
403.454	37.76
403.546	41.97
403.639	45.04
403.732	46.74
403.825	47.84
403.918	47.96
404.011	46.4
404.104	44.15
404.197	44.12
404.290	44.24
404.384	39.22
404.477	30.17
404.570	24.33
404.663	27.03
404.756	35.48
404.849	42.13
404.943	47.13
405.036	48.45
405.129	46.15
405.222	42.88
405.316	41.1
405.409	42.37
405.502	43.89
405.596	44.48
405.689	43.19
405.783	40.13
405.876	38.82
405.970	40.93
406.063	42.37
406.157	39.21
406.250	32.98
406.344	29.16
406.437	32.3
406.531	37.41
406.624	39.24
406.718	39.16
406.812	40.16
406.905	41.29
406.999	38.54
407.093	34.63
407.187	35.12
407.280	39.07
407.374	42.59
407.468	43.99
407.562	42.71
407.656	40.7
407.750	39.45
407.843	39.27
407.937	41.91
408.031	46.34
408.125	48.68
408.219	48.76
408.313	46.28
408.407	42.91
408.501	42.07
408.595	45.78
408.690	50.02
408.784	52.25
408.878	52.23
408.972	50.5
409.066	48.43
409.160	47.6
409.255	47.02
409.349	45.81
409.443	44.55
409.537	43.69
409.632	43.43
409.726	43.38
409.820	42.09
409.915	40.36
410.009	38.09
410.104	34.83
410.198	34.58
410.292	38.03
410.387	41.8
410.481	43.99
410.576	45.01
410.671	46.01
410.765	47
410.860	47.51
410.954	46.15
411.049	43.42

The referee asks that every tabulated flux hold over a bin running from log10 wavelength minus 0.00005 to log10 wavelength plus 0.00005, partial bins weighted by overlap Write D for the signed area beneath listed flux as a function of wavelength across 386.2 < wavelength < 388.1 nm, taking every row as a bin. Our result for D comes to 50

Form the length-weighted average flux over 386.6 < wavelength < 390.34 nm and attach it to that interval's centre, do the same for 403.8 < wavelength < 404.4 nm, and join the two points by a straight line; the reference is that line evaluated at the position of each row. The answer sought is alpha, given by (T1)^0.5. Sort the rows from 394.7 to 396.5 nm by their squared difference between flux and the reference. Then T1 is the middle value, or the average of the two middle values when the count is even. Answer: 4.1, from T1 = 17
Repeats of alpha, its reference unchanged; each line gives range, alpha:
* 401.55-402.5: 2.2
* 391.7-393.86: 14.6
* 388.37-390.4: 1.7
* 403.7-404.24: 1.9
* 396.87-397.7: 16.4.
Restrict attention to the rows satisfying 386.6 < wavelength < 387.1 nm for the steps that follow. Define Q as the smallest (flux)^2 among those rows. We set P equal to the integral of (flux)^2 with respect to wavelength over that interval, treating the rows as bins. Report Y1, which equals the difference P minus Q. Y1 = -127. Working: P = 352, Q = 479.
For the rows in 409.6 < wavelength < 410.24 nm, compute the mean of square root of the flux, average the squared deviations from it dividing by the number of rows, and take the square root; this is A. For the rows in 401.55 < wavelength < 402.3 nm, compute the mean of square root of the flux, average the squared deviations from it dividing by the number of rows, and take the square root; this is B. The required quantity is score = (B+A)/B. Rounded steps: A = 0.281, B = 0.130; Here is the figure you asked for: 3.2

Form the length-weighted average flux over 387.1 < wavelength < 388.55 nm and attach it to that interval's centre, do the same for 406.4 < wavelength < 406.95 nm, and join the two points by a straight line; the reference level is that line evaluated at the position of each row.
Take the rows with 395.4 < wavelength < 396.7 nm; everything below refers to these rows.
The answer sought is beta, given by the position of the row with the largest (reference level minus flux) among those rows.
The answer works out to 396.637 nm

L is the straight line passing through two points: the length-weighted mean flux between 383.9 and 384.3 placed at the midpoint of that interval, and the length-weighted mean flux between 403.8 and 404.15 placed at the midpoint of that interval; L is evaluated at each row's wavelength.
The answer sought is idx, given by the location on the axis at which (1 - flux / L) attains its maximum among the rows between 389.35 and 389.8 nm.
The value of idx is 389.398 nm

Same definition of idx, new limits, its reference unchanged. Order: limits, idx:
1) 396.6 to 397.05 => 396.820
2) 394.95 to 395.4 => 394.997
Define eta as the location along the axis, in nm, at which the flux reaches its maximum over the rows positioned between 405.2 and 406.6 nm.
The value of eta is 405.596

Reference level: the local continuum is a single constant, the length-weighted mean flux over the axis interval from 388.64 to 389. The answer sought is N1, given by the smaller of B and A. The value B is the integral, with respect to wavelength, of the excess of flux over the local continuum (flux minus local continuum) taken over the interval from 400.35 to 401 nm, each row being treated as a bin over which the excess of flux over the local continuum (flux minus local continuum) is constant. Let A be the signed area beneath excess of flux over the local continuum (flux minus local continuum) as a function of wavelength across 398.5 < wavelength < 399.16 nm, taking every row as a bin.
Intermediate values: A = 14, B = 13.5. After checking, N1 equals 14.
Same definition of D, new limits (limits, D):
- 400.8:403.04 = 100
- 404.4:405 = 21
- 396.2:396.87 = 9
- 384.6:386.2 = 43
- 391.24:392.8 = 41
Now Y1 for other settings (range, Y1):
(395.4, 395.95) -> -364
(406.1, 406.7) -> -91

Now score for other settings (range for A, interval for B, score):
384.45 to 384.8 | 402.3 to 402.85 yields 2.1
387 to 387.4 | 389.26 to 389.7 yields 2.4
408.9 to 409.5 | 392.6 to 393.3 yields 1.3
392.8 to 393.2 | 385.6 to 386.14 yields 2.0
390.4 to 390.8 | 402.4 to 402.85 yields 2.3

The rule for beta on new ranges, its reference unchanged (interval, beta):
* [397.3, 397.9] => 397.369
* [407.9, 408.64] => 408.501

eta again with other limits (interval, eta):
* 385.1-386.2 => 385.206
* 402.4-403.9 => 402.804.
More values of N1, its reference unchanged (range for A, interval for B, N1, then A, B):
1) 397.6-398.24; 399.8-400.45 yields 10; 10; 16.5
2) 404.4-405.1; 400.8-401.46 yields 11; 11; 16.0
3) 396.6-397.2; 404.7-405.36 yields -6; -6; 14.9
